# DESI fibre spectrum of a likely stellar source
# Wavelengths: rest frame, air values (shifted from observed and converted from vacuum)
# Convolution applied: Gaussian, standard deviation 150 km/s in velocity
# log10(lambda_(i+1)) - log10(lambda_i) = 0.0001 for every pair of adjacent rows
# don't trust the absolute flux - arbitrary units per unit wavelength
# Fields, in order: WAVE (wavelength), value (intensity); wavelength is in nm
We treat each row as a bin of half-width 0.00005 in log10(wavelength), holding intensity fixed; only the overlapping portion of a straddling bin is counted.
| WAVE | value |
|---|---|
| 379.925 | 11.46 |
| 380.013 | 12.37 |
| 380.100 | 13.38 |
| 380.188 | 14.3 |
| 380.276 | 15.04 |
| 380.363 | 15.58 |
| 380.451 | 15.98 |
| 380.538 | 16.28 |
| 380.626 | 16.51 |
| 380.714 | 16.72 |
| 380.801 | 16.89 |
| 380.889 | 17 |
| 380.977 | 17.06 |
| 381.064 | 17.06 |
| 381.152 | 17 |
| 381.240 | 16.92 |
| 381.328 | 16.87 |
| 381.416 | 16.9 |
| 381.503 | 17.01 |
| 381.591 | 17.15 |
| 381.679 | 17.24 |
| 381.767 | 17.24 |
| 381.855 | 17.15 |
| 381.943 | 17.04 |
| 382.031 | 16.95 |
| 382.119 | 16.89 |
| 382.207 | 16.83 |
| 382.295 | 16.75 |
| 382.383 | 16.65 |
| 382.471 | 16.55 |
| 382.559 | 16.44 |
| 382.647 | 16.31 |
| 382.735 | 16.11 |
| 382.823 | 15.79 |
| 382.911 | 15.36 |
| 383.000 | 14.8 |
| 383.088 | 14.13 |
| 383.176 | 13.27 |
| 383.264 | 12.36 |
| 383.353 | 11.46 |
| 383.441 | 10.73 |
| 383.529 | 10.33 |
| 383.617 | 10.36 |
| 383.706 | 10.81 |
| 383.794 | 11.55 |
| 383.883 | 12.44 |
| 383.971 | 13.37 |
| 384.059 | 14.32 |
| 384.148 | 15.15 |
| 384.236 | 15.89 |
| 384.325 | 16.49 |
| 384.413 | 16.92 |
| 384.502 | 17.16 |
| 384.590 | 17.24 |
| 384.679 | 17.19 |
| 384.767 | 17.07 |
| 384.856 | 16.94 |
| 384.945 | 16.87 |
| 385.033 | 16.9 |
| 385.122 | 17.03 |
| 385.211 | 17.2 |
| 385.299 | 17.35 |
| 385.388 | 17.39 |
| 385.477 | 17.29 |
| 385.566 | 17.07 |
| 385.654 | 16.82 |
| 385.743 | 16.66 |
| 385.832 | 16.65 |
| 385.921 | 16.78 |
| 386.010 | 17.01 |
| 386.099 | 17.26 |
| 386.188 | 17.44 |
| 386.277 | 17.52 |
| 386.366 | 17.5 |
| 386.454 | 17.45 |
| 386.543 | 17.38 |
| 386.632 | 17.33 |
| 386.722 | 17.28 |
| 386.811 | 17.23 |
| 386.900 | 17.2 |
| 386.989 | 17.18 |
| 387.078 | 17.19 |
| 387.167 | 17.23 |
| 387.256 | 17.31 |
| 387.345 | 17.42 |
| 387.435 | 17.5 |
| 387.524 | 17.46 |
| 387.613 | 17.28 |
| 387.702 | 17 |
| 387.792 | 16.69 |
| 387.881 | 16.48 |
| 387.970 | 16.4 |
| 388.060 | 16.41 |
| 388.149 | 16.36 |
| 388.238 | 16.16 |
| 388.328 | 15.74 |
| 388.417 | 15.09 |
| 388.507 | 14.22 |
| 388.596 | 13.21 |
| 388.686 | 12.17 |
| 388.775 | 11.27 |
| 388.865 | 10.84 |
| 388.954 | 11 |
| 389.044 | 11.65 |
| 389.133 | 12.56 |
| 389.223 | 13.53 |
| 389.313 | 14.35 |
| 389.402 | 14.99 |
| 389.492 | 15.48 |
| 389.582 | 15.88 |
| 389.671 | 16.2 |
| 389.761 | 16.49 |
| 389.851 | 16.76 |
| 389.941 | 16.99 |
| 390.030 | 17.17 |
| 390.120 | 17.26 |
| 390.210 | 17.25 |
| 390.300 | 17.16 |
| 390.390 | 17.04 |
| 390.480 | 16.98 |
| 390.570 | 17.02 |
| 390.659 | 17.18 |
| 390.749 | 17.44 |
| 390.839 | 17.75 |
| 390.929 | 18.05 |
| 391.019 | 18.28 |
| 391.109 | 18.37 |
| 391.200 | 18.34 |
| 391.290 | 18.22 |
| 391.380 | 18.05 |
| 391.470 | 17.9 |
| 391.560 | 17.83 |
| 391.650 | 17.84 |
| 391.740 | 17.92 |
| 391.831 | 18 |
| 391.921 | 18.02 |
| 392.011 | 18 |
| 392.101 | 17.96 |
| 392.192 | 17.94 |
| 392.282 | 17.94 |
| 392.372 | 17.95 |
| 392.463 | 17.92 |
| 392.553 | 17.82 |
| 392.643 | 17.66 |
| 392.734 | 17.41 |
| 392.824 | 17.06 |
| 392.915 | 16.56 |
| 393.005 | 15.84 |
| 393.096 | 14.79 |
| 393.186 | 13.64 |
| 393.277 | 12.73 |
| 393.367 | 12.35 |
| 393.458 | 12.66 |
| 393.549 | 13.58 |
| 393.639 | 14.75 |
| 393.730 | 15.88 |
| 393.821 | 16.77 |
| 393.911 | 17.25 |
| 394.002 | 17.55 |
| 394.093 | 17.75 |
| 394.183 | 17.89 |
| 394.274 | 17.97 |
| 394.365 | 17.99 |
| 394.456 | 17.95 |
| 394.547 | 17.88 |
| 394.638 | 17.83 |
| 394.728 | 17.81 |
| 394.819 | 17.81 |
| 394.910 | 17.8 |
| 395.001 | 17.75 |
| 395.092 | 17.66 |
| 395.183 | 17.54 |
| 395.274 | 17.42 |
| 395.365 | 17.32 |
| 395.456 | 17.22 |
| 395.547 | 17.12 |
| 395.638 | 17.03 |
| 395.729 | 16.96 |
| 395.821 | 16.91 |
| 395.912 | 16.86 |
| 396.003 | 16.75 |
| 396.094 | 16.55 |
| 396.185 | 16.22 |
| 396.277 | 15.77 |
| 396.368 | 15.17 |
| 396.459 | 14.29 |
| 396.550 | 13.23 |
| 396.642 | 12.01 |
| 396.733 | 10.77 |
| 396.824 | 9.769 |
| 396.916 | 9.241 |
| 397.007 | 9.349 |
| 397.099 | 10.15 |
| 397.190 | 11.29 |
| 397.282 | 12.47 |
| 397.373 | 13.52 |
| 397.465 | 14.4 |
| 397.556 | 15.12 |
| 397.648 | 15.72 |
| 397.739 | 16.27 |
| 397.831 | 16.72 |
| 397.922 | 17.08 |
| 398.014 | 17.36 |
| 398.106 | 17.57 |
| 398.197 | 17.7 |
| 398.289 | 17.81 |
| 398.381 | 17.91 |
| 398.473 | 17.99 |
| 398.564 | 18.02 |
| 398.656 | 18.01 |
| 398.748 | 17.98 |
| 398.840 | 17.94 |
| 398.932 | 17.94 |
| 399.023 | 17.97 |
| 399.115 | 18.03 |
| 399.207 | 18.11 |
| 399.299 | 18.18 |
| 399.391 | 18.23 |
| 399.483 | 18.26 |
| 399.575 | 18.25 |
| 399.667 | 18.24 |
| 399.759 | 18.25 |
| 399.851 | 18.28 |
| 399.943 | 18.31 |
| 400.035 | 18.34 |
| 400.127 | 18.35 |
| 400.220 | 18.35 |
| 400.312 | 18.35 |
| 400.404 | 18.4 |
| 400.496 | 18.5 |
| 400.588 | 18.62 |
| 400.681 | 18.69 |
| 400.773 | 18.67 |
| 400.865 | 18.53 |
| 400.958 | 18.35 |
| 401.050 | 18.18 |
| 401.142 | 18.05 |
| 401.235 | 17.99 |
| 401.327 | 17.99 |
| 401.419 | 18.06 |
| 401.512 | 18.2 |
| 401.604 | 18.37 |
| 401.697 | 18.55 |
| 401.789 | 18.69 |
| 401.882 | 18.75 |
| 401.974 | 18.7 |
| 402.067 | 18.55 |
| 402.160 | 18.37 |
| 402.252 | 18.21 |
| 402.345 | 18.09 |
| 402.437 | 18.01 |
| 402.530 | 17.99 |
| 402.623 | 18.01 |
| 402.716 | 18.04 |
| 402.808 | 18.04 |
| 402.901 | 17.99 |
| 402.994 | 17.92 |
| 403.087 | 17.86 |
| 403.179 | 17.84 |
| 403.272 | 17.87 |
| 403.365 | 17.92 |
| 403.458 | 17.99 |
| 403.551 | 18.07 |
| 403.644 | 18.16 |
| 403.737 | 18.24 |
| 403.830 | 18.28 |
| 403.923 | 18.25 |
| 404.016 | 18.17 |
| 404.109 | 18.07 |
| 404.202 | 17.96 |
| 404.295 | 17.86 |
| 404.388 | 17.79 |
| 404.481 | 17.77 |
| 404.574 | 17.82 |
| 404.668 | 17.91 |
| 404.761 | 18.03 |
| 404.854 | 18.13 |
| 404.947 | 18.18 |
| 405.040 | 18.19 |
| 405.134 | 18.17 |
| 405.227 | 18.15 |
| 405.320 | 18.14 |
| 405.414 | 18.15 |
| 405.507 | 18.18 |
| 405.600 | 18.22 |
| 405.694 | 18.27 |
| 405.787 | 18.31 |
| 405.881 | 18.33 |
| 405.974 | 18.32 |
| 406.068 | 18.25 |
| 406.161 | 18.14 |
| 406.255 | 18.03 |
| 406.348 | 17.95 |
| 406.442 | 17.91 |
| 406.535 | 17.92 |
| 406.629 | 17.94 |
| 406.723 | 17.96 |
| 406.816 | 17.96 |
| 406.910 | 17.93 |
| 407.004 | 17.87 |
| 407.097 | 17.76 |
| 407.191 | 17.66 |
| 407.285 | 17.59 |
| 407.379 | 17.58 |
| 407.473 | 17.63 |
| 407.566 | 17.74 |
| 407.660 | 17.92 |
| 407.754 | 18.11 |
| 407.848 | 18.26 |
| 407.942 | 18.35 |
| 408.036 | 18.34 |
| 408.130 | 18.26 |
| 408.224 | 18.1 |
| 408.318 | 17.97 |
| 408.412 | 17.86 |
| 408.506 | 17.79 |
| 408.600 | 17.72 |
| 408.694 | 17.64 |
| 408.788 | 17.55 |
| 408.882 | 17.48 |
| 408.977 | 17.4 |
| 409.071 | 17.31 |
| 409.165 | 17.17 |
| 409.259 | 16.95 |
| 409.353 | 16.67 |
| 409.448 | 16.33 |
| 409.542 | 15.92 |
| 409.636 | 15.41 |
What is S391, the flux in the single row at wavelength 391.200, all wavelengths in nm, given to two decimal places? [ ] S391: 18.34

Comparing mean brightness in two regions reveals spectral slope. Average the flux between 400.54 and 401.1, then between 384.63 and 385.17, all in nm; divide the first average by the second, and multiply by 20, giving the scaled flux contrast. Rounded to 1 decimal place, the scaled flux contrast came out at 21.8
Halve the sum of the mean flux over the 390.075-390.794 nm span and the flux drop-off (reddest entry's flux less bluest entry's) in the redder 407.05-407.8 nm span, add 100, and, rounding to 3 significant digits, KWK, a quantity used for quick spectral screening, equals 109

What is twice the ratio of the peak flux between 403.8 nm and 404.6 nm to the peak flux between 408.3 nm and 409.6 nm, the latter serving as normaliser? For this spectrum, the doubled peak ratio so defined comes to 2.03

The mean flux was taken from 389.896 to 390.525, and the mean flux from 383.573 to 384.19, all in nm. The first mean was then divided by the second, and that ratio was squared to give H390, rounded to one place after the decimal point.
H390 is 1.9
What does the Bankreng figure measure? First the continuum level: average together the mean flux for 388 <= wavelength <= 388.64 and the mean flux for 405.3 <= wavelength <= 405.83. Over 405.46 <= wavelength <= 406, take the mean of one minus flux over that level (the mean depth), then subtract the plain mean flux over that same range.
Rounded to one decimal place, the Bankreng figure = -18.4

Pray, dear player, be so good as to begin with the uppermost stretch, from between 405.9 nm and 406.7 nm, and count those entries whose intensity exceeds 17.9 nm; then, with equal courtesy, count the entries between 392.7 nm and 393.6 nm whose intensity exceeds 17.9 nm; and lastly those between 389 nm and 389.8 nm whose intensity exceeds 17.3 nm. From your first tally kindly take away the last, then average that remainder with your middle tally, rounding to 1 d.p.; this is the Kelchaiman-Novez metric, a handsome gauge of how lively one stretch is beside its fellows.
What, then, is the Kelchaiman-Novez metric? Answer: 4.0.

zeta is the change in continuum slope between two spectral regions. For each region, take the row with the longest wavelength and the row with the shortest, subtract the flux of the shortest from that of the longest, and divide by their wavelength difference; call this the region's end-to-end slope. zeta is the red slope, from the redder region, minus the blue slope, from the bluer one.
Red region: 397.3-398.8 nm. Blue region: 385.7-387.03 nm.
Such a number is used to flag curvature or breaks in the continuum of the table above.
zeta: 2.8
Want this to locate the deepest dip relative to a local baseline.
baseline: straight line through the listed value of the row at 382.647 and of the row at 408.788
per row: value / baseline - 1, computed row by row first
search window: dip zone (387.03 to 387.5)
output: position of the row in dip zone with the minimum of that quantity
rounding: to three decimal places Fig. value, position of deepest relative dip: 387.078 nm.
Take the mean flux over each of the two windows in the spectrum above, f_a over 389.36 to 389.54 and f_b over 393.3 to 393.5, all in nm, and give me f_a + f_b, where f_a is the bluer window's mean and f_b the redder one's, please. 28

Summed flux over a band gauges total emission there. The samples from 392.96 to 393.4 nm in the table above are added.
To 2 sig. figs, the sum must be 69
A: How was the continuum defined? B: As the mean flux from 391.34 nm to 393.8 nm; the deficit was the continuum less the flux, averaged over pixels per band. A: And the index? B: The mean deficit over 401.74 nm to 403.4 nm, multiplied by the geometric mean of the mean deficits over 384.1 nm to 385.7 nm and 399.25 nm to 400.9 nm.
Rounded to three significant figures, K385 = -1.36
